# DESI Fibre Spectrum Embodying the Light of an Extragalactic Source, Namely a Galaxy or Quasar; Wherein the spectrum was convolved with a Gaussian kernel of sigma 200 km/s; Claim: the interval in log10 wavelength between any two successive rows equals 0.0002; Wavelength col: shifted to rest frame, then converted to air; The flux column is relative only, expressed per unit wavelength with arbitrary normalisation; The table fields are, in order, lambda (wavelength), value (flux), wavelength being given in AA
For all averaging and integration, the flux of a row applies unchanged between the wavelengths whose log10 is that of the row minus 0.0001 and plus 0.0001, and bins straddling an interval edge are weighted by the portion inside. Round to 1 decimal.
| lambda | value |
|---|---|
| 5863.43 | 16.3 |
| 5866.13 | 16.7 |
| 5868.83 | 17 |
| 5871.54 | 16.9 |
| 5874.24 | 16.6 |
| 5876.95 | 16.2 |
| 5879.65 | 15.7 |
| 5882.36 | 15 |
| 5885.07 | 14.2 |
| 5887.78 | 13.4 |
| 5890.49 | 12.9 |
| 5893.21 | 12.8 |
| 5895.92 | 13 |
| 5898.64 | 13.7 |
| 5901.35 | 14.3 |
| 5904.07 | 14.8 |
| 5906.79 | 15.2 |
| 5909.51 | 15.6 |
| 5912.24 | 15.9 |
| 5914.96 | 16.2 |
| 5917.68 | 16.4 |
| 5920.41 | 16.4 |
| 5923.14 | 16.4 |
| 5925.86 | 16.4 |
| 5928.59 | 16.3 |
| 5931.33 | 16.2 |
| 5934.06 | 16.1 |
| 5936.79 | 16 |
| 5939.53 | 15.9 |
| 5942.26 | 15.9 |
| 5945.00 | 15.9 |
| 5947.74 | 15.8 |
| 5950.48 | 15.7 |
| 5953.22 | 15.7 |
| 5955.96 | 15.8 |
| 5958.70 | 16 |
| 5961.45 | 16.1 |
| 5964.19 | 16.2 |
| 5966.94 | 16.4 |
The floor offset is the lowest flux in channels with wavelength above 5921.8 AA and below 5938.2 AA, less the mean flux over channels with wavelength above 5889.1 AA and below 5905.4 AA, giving 2.4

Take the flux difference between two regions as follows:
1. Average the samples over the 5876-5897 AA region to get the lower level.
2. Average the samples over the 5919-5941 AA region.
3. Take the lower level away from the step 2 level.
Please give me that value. 2.1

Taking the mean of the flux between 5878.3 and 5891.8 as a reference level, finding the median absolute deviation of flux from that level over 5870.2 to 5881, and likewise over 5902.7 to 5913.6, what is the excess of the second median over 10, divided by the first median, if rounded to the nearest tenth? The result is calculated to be -4.1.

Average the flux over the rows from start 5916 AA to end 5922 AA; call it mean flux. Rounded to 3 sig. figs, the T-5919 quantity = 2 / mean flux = 0.122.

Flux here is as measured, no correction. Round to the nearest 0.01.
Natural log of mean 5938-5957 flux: 2.76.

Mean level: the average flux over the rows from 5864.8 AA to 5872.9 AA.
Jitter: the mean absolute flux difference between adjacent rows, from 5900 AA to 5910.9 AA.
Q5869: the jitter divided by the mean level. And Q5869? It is 0.026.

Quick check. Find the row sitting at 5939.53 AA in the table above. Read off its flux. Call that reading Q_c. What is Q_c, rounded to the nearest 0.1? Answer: 15.9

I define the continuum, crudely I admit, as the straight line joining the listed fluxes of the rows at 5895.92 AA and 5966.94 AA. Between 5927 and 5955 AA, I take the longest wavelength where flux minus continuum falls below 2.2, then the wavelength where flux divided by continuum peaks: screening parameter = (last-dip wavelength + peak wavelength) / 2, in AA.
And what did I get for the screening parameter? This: 5940.9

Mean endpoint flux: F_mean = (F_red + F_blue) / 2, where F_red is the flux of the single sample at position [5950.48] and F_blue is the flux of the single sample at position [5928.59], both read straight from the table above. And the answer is 16.0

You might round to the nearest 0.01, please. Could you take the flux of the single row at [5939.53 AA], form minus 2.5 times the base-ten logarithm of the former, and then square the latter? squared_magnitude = 9.02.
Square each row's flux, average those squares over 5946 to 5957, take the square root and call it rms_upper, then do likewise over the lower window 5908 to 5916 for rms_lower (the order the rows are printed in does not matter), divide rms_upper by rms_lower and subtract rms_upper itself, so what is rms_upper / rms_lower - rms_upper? -14.8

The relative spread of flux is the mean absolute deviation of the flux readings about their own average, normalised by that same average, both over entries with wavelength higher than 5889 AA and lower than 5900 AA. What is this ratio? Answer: 0.0229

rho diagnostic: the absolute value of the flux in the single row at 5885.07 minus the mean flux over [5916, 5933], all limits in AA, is 2.1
